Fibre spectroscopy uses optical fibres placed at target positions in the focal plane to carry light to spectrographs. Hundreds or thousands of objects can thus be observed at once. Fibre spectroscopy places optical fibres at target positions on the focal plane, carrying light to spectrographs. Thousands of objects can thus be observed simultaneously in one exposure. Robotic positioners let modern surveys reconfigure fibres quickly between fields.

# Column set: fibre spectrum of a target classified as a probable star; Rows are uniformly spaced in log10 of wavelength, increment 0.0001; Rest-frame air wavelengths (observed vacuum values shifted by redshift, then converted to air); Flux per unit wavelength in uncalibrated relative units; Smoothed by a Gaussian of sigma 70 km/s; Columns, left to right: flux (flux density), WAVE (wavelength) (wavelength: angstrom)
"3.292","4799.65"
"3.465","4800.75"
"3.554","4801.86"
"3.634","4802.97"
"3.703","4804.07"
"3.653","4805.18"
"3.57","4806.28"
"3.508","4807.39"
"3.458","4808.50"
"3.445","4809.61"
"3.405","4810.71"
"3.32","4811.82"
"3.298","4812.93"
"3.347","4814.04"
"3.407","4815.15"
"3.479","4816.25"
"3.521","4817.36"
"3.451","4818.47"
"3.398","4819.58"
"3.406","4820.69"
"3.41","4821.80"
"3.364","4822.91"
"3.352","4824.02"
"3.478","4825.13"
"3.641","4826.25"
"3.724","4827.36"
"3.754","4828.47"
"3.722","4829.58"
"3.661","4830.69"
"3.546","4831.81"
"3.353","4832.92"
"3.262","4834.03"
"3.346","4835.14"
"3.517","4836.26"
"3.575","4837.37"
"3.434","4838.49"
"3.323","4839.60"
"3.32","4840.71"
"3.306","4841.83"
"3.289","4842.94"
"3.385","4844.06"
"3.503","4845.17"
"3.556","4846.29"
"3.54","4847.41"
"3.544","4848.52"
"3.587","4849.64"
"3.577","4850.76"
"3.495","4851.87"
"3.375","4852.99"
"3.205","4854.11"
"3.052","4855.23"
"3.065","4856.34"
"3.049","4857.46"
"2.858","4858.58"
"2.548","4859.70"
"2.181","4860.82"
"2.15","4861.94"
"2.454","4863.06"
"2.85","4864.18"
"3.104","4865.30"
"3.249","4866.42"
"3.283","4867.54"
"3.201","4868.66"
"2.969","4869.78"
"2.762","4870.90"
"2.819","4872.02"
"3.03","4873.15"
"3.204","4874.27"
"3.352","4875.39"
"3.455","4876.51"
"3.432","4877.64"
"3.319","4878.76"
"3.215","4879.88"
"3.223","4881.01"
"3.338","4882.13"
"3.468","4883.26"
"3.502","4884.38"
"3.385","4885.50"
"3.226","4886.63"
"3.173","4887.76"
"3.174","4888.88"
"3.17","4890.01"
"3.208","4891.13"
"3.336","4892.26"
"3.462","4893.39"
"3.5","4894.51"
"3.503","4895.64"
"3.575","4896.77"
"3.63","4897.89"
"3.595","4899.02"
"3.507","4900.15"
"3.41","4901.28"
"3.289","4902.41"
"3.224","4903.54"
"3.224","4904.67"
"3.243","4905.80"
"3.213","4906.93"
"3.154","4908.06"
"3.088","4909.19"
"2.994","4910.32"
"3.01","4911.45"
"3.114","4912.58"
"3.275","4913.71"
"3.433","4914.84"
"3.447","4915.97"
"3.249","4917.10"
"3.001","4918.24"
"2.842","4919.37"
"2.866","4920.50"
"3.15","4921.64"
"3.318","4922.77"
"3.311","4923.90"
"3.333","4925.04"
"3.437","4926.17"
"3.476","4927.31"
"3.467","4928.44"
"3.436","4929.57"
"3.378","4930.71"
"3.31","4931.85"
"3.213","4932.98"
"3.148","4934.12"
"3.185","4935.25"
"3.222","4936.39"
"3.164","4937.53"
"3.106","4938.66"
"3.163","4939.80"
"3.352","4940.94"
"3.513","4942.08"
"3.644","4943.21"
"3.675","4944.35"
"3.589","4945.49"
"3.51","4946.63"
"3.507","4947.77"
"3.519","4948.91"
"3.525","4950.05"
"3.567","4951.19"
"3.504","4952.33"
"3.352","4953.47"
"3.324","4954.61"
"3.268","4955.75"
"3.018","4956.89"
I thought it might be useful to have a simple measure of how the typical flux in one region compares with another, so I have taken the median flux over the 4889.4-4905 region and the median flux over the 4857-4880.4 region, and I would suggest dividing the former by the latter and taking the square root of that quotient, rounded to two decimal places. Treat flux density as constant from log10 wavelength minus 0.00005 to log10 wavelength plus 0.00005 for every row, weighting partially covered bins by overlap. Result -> 1.06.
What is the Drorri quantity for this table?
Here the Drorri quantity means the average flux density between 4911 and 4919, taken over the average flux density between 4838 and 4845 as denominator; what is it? 0.96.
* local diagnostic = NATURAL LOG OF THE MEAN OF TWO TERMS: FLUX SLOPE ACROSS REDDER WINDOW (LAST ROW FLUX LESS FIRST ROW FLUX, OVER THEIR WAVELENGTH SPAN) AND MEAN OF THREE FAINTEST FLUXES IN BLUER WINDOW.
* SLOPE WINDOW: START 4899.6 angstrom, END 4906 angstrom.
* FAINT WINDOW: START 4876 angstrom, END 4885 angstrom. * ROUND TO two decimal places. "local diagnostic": 0.47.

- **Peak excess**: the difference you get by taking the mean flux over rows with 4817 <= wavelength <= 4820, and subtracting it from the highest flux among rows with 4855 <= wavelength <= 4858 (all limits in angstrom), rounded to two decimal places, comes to -0.39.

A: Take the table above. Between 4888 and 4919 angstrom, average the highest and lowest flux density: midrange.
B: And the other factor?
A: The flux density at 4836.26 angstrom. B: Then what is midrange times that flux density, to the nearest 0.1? 11.6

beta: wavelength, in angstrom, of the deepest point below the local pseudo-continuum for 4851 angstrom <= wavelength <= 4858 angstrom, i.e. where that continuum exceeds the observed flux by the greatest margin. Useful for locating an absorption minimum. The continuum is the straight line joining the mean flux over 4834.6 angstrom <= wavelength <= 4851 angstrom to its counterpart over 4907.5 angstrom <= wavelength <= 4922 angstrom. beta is 4855.23 angstrom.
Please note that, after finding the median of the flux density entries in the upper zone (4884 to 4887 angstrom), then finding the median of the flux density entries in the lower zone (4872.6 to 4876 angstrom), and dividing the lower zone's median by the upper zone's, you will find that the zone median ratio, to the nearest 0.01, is 0.95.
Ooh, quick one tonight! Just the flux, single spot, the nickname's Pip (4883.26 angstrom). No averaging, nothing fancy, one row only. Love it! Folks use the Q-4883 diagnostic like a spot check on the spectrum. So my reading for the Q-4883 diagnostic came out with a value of 3.468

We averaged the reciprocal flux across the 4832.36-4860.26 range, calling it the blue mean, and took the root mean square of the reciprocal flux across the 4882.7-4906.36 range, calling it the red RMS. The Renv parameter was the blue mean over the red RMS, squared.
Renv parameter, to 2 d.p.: 1.04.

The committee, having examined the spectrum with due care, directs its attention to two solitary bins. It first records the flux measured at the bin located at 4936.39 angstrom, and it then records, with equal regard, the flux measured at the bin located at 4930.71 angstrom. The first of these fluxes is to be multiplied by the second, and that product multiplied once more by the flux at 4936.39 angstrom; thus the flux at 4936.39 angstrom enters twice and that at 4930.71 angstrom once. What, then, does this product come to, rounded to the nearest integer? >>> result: 35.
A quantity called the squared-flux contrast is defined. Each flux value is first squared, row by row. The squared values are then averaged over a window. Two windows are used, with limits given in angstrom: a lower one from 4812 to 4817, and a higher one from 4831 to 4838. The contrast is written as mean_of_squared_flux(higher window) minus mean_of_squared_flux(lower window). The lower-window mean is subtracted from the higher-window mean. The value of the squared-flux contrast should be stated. 0.4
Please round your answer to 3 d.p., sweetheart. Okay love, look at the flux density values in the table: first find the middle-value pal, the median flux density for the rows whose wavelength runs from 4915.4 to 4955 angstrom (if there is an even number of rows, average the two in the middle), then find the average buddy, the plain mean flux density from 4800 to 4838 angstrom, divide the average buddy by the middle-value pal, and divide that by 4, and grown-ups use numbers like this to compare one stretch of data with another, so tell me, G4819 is 0.260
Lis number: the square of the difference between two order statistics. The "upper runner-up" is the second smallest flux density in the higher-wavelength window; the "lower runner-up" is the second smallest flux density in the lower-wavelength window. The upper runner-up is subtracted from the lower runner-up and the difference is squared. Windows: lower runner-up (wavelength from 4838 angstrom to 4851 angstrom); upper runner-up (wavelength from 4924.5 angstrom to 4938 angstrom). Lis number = 0.02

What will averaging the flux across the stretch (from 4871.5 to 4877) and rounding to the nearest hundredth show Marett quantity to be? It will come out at 3.17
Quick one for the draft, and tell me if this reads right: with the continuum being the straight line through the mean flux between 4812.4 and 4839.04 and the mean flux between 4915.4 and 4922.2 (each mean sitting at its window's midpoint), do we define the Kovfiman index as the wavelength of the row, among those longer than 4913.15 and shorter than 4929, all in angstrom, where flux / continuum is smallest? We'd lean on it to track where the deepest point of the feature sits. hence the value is 4919.37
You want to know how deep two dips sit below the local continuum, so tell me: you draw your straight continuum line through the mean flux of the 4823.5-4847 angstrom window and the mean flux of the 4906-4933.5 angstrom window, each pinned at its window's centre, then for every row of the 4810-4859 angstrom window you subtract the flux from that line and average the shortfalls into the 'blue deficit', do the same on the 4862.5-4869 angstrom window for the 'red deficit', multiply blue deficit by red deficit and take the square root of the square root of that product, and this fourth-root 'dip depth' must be 0.39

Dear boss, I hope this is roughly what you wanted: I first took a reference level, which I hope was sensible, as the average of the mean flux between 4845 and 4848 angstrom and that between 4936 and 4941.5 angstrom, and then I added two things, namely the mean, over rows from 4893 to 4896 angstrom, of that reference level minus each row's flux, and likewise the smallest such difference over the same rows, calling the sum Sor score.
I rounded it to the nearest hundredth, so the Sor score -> -0.26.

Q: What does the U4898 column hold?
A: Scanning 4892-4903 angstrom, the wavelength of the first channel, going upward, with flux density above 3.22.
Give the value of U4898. 4892.26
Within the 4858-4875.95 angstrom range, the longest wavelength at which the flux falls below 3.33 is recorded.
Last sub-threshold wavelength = 4874.27 angstrom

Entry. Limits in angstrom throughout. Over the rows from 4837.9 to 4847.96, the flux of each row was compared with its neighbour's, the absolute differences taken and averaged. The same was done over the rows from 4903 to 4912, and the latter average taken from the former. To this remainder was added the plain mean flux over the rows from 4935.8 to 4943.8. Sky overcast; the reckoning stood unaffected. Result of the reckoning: 3.3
